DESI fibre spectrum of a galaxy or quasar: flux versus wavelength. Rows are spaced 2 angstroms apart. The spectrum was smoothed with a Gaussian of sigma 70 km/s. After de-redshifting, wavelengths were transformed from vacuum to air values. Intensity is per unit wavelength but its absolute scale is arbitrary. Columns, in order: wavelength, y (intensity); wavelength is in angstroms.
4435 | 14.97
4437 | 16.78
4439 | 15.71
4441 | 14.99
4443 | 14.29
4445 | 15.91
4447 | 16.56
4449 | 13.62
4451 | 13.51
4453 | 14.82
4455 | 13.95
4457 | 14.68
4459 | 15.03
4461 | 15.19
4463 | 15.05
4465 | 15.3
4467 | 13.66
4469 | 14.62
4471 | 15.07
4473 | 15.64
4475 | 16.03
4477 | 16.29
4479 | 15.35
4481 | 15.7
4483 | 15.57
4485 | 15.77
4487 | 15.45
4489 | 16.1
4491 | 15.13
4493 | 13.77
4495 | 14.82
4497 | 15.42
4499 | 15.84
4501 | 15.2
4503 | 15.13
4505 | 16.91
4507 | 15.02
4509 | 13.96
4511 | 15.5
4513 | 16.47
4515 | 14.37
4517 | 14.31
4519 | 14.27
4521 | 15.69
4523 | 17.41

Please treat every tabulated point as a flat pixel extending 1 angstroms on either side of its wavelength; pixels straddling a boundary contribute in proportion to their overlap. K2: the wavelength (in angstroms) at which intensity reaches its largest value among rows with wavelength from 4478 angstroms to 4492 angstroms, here 4489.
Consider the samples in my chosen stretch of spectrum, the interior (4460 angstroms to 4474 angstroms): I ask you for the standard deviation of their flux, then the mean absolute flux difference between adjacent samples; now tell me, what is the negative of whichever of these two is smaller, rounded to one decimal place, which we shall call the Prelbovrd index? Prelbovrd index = -0.6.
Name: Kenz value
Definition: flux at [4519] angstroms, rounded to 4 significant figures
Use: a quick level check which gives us 14.27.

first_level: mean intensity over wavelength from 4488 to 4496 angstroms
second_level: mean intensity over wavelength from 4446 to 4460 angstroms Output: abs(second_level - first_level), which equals 0.4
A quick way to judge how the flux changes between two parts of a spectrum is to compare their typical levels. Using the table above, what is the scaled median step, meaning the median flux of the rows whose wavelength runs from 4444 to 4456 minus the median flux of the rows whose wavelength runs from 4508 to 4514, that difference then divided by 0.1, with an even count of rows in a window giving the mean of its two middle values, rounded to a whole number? -11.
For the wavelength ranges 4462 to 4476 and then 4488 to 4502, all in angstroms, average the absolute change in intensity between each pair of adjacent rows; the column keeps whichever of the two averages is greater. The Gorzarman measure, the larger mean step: 0.84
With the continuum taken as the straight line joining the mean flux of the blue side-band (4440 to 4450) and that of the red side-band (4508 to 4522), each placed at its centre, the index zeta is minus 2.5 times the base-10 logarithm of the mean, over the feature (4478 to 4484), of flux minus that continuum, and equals 0.7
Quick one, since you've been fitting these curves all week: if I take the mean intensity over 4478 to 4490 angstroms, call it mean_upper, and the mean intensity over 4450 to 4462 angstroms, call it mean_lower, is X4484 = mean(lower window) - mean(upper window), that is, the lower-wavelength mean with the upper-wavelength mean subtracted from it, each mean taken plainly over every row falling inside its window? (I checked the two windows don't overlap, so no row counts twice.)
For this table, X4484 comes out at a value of -1.1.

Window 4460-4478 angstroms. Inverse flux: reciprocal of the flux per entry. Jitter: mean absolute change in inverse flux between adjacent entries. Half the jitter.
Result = 0.0013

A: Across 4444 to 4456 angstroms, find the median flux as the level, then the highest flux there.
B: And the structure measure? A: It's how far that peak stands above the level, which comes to 2.2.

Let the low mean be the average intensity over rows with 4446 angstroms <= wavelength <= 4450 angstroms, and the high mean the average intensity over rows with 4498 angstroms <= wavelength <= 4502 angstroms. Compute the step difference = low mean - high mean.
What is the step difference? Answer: -0.430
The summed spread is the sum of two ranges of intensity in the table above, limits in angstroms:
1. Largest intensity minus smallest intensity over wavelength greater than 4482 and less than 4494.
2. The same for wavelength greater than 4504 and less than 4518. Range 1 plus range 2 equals 5.3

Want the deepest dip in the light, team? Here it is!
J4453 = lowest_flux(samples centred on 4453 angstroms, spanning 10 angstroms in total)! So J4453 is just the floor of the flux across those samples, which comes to 13.51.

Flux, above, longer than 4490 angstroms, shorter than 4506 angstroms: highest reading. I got 16.91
